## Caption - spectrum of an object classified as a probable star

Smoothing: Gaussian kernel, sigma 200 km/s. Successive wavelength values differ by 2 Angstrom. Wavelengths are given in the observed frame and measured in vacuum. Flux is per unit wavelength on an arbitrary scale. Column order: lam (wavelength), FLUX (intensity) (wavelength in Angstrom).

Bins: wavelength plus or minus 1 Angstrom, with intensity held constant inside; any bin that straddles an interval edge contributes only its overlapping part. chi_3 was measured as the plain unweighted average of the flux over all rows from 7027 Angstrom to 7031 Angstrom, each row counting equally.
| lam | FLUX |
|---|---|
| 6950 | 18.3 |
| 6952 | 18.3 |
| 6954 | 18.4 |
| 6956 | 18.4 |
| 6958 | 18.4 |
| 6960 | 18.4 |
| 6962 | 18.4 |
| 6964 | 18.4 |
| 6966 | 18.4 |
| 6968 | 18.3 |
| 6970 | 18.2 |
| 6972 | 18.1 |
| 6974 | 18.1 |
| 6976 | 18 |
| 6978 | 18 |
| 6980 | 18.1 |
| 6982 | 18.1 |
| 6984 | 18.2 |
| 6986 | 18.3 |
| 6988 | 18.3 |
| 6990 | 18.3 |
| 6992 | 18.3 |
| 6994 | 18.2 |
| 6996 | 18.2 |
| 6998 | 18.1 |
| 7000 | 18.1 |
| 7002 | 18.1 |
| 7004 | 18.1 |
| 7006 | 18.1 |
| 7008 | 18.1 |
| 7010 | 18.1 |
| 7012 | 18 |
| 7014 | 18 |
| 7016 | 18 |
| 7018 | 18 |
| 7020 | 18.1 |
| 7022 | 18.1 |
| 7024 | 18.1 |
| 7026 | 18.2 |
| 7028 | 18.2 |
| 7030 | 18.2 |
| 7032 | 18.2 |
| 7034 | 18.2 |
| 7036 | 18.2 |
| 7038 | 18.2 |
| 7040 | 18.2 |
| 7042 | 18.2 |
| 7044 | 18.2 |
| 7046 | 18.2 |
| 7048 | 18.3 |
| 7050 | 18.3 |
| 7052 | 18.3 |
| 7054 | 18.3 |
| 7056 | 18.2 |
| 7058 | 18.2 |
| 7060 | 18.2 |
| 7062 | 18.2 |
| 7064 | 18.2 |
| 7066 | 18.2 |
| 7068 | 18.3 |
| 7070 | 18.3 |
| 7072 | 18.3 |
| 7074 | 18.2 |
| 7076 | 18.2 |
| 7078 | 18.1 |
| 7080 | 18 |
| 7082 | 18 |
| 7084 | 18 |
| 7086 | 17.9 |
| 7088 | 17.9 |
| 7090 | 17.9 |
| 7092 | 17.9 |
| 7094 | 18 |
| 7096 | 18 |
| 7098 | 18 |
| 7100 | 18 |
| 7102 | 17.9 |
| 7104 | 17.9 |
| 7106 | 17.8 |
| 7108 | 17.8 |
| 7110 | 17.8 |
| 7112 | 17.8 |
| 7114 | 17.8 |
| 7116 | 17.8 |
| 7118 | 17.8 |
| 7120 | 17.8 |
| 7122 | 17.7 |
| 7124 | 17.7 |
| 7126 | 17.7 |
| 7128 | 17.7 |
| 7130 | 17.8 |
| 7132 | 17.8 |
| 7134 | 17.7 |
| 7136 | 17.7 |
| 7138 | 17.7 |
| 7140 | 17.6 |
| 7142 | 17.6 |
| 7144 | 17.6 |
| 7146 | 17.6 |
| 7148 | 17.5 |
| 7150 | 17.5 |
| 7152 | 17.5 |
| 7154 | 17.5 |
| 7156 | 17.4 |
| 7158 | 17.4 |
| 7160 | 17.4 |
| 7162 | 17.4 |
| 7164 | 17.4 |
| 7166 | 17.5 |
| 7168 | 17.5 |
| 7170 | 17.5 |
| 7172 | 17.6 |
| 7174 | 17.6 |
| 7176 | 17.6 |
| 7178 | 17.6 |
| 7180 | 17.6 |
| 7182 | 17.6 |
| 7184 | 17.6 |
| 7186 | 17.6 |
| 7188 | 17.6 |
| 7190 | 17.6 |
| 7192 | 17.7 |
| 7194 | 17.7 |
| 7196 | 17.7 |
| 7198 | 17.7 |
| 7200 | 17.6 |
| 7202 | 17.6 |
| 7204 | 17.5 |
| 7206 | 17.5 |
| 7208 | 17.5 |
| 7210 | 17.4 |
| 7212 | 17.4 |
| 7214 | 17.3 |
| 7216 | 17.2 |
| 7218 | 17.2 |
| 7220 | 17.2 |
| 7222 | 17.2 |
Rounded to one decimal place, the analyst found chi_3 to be 18.2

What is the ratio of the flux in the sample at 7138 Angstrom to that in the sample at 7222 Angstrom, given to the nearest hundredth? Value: 1.03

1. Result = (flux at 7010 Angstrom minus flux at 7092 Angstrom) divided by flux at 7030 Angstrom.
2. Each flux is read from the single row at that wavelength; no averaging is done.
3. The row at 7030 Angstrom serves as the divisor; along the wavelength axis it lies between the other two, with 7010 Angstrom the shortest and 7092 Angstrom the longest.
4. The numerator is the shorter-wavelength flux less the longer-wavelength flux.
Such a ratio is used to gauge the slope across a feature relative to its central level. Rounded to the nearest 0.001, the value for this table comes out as 0.011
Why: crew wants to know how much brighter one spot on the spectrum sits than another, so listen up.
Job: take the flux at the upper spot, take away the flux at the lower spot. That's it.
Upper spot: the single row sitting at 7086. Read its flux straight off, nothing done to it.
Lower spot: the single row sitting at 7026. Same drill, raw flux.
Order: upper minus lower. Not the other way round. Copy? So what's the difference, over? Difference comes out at -0.30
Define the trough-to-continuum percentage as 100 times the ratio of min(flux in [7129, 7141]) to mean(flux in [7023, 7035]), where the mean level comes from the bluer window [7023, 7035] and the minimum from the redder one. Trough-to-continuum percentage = 97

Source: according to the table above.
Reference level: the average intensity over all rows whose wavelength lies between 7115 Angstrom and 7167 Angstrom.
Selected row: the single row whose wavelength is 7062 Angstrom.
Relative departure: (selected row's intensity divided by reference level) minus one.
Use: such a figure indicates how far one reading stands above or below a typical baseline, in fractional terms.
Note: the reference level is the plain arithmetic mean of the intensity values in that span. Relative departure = 0.034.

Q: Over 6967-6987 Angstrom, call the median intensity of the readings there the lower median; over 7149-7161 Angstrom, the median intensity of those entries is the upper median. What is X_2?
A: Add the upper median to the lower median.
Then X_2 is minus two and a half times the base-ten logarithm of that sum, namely -3.88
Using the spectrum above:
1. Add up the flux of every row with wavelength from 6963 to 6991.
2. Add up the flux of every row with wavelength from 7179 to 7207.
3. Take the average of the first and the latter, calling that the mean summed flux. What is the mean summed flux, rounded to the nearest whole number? 251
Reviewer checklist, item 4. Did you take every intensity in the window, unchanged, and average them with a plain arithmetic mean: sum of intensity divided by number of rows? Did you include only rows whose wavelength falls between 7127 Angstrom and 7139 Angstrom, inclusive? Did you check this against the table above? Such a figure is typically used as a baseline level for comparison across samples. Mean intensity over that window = 17.7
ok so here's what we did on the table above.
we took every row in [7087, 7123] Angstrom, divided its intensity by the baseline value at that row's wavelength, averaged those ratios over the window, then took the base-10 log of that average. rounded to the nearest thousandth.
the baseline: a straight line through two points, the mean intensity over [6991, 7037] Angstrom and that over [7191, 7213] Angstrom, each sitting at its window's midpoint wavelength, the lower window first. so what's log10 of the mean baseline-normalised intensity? 0.000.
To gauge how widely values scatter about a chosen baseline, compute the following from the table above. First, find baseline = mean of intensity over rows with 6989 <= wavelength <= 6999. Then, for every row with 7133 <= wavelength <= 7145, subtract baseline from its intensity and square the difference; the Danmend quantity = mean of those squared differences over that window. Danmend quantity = 0.33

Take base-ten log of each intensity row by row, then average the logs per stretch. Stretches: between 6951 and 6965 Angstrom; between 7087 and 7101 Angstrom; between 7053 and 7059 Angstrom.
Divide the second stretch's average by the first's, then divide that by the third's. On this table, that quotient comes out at 0.787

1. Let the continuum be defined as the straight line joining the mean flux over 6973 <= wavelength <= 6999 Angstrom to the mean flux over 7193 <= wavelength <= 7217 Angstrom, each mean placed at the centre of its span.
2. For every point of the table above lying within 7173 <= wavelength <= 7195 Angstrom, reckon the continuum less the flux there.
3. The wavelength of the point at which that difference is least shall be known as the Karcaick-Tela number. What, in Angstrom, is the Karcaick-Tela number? 7194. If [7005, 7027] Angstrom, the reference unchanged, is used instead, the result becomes 7026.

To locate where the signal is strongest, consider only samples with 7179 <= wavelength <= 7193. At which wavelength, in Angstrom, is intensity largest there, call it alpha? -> 7192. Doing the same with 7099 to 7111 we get 7100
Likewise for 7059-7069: 7068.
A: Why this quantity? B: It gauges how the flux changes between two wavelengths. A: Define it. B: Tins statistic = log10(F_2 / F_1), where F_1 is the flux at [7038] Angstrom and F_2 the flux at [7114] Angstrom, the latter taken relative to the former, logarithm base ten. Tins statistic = -0.010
